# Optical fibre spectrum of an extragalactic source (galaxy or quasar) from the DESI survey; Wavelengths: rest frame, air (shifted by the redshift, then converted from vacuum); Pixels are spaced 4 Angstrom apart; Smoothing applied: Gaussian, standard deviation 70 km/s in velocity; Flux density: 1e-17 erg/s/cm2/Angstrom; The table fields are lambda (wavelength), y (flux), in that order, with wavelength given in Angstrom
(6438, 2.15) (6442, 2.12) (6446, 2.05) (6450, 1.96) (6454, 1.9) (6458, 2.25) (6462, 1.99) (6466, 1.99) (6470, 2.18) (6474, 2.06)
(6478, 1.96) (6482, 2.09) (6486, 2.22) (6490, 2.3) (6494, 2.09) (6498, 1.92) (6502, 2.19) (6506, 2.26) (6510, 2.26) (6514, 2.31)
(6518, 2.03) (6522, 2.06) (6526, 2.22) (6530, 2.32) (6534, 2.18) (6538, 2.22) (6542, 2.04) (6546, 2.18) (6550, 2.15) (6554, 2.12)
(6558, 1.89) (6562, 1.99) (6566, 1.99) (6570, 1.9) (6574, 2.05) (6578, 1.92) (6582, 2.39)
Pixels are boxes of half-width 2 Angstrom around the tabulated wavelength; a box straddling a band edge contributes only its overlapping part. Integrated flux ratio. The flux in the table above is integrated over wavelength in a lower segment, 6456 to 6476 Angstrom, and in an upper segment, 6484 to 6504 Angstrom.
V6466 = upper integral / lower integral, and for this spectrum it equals 1.02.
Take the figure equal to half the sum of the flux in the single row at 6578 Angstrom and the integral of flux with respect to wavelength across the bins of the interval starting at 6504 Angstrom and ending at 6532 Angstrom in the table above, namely 31.9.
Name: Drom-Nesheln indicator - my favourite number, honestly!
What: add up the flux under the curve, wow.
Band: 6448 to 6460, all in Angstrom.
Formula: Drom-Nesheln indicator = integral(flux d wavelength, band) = 24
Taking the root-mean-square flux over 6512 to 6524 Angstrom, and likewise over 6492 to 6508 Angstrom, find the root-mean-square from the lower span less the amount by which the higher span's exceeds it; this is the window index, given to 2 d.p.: 2.10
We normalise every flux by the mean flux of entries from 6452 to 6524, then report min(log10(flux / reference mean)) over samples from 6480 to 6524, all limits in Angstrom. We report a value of -0.0419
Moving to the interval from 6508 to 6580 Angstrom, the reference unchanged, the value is -0.0487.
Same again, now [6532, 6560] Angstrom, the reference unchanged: -0.0487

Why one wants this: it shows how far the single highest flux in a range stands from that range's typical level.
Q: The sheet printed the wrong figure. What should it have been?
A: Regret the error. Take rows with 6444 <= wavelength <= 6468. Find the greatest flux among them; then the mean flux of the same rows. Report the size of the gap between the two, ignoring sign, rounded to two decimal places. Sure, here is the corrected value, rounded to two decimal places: 0.23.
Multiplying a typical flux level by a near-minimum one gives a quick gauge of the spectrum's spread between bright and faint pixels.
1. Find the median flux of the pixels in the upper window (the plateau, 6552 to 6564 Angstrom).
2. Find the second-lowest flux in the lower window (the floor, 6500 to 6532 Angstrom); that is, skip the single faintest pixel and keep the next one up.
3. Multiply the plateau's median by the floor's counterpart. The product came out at 4.10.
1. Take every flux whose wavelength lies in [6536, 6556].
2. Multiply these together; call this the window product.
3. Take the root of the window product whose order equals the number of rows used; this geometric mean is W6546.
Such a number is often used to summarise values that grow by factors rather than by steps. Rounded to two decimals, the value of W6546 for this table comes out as 2.14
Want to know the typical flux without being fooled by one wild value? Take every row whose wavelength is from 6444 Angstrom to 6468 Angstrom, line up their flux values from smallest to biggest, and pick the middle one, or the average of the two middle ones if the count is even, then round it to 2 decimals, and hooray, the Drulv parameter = 1.99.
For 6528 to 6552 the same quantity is 2.18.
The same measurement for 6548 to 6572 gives 1.99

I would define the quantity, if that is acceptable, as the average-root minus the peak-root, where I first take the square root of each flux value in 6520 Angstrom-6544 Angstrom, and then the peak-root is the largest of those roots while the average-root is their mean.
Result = -0.049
